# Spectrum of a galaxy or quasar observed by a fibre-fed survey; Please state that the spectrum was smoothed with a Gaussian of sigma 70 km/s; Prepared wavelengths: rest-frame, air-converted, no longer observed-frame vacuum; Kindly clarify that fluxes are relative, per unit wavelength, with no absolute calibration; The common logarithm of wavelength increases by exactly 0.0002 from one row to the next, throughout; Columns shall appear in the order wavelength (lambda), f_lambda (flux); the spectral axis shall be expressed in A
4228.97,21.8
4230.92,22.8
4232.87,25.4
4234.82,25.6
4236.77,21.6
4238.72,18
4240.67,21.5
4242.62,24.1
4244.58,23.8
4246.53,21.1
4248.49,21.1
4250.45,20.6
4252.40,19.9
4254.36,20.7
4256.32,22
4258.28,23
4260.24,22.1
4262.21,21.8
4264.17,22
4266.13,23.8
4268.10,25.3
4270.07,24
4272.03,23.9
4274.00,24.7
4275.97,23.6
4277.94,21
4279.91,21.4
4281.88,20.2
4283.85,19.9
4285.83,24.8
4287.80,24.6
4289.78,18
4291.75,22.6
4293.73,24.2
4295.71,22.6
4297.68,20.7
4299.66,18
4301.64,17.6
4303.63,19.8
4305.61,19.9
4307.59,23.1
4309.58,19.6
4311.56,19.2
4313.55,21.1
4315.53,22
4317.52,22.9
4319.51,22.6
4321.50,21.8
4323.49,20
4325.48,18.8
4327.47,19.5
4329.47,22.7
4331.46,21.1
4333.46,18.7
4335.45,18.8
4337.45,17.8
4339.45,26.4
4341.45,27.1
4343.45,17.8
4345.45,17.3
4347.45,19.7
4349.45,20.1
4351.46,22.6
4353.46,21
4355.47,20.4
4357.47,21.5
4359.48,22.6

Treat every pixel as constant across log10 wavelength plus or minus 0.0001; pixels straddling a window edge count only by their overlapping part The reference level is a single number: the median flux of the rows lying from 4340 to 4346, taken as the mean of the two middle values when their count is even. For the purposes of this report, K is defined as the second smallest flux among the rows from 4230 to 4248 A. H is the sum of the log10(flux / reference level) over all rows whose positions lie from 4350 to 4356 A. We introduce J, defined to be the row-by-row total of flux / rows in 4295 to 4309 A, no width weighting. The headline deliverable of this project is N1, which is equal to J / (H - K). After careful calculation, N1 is -6.8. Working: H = 0.23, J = 142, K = 21.1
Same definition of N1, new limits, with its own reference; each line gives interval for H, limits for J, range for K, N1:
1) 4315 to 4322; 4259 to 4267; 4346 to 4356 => -4.6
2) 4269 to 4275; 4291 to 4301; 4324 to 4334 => -5.9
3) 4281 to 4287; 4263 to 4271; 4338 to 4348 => -5.4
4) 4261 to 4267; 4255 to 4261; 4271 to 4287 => -3.4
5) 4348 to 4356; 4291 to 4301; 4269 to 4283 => -5.2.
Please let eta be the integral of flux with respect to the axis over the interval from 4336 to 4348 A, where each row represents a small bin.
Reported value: 252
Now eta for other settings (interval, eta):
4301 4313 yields 240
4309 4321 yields 256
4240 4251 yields 243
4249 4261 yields 256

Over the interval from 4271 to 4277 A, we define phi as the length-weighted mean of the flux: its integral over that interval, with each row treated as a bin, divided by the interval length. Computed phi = 24.1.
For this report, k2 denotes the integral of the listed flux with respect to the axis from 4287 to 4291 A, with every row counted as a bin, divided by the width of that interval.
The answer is 21.2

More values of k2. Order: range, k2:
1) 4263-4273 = 23.8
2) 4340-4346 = 21.4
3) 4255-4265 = 22.1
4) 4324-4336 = 20.0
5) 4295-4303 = 19.6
